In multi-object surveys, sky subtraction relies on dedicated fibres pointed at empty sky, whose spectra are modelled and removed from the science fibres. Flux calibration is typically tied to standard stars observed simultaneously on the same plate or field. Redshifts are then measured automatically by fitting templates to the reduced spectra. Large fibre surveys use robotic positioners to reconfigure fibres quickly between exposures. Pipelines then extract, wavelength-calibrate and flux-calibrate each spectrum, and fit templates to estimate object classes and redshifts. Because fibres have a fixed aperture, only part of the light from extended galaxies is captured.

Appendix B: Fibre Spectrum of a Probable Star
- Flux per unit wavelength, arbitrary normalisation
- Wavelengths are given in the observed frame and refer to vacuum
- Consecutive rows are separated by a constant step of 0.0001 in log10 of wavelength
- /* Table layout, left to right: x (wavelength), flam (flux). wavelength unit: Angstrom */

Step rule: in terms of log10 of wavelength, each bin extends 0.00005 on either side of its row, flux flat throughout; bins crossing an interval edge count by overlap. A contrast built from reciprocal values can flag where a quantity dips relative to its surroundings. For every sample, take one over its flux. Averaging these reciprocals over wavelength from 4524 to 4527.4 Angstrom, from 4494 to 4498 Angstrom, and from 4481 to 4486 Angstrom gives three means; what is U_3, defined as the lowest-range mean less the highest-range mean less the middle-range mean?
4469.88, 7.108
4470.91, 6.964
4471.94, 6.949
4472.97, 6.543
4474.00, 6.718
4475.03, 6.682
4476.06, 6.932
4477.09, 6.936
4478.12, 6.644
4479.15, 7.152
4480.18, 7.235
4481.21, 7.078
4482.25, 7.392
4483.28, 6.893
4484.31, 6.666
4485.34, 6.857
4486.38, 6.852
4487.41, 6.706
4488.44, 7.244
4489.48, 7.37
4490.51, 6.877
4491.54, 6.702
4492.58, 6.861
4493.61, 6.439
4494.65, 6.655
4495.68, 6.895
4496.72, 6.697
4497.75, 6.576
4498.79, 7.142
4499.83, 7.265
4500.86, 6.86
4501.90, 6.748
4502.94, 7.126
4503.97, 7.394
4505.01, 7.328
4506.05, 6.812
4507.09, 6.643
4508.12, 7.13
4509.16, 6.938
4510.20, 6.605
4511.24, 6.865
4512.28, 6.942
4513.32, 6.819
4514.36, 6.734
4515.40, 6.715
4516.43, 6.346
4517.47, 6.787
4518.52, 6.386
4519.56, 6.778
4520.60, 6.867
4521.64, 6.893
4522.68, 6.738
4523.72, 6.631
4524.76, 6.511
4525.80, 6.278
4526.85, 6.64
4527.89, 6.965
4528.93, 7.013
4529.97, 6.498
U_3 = -0.160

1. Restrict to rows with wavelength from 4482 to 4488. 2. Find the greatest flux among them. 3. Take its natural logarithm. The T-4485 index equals 2.00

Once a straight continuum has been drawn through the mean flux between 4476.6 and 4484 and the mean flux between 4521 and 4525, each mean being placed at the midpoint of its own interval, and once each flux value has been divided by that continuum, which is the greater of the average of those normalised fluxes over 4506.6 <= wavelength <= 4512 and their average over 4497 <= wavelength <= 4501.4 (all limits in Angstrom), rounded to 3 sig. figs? 1.01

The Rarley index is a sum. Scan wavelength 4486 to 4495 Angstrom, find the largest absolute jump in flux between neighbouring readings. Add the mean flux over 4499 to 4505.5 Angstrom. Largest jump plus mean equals 7.66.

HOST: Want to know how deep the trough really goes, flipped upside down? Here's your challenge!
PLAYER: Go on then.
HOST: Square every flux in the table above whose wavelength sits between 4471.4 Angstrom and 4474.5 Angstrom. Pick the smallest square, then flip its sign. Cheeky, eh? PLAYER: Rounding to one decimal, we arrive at -42.8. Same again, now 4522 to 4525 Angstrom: -42.4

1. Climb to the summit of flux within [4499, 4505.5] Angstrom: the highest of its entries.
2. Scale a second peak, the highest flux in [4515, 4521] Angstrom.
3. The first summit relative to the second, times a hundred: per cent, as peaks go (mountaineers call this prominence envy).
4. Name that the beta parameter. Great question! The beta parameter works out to 108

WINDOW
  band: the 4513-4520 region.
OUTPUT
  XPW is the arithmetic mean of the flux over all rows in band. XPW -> 6.65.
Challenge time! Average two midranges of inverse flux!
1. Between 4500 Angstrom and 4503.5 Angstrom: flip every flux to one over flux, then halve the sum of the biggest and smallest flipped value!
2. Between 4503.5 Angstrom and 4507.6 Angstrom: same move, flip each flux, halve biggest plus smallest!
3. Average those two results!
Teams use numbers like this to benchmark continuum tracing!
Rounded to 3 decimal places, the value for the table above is 0.144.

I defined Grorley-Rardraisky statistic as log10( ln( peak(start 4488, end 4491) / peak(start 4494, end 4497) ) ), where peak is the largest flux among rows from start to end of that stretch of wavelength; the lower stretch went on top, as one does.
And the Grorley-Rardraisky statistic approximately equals -1.2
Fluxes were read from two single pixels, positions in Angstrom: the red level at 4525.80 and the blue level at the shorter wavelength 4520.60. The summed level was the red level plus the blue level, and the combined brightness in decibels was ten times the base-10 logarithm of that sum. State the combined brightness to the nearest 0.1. 11.2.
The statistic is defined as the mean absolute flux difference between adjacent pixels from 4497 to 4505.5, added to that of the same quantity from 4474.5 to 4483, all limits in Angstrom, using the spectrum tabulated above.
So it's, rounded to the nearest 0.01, 0.50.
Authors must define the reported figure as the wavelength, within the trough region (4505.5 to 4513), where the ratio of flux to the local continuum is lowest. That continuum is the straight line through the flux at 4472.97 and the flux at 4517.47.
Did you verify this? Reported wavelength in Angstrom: 4510.20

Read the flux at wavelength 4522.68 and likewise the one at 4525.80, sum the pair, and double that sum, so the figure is 26.0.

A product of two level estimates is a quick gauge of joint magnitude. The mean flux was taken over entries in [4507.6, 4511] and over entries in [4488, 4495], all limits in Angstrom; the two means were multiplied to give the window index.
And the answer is 47.4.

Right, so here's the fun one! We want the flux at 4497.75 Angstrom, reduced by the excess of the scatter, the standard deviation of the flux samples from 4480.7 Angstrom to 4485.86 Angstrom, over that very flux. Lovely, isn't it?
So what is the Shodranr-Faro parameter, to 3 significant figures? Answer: 12.9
